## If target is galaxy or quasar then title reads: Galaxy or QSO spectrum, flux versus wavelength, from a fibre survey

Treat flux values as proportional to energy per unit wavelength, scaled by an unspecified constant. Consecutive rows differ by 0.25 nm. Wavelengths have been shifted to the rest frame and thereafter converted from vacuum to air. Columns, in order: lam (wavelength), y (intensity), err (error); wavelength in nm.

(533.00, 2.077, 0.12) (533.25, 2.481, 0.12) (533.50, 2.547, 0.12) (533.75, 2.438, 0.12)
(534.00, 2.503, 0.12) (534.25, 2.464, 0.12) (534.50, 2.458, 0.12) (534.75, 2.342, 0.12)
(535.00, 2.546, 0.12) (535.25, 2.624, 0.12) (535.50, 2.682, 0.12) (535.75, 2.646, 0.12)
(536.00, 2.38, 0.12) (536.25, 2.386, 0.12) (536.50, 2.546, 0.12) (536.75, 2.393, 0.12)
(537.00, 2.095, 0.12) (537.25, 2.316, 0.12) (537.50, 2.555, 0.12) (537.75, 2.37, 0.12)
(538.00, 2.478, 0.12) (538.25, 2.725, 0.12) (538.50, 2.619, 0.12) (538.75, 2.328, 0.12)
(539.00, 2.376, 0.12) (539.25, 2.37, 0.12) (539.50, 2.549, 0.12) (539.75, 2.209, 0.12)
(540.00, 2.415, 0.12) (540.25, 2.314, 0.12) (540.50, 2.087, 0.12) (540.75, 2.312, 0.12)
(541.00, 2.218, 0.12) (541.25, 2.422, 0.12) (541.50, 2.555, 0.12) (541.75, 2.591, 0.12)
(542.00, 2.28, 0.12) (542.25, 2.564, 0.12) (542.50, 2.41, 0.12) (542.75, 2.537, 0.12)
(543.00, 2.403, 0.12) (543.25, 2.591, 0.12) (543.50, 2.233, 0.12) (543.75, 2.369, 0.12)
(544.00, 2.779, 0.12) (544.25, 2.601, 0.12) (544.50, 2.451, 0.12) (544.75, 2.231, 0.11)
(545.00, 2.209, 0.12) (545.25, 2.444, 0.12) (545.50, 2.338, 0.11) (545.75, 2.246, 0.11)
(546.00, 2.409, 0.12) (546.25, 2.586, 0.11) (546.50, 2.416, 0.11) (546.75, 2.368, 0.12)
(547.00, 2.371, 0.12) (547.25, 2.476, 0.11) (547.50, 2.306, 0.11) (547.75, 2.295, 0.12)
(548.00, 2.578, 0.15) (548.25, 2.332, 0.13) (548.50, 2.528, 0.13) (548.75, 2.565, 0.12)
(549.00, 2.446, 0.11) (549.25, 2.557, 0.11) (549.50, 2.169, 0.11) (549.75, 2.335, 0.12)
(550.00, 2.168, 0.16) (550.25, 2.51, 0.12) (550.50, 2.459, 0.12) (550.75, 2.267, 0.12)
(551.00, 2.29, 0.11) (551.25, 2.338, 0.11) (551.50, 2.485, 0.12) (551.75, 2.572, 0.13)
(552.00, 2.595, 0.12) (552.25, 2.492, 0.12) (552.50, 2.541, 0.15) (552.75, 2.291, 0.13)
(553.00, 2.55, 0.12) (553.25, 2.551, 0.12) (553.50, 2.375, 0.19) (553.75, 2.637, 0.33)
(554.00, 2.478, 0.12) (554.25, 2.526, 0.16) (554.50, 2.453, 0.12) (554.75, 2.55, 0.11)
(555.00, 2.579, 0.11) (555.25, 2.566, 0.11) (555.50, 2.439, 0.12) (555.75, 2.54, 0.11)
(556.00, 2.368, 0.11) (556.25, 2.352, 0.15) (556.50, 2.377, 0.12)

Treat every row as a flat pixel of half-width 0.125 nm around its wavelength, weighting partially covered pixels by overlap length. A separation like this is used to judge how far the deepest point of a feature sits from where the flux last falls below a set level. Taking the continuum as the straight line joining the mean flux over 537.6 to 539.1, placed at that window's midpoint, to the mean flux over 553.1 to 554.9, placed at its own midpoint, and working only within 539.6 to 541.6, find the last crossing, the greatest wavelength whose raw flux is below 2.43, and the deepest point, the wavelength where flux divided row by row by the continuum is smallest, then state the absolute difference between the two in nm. 0.75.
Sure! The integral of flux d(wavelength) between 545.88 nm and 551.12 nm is 12.6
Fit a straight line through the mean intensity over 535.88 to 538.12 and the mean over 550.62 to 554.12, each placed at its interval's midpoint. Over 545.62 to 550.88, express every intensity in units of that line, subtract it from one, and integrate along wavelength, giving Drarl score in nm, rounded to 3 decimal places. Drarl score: 0.093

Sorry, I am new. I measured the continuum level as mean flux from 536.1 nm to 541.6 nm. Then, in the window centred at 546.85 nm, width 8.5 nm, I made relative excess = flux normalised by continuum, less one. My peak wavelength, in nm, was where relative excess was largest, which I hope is 544.00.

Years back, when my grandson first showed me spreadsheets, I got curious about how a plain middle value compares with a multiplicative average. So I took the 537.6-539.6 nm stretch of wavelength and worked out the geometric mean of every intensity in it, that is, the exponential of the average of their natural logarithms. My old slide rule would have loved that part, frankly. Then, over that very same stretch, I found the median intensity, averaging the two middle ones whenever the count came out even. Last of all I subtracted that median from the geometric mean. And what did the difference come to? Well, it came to 0.05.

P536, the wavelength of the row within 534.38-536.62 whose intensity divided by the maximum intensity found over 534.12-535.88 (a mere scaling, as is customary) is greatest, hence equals 535.50 nm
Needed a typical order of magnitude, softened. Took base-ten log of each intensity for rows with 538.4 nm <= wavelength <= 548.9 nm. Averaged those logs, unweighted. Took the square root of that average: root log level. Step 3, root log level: 0.618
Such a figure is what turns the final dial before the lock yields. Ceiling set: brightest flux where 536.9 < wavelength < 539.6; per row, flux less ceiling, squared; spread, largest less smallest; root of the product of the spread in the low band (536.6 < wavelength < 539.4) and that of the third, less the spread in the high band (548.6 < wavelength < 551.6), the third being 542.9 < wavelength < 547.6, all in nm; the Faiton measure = 0.039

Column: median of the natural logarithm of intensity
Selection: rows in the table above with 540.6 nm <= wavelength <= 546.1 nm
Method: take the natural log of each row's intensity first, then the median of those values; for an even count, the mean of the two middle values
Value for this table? 0.879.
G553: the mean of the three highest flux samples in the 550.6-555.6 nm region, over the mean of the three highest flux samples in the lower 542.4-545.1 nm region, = 0.980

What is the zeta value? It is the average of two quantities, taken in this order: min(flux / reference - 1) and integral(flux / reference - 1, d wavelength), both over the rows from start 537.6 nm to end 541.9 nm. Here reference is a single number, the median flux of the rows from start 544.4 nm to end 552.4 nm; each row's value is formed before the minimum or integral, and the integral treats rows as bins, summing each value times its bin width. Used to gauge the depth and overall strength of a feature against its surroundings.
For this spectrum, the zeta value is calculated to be -0.071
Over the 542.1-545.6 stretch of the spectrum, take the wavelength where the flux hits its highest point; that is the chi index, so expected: 544.00 nm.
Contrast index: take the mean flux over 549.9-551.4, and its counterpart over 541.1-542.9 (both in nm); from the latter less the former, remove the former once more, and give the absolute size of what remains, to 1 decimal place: 2.2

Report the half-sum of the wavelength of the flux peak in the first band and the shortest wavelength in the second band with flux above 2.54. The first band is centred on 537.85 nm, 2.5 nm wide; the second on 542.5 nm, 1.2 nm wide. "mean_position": 540.25 nm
